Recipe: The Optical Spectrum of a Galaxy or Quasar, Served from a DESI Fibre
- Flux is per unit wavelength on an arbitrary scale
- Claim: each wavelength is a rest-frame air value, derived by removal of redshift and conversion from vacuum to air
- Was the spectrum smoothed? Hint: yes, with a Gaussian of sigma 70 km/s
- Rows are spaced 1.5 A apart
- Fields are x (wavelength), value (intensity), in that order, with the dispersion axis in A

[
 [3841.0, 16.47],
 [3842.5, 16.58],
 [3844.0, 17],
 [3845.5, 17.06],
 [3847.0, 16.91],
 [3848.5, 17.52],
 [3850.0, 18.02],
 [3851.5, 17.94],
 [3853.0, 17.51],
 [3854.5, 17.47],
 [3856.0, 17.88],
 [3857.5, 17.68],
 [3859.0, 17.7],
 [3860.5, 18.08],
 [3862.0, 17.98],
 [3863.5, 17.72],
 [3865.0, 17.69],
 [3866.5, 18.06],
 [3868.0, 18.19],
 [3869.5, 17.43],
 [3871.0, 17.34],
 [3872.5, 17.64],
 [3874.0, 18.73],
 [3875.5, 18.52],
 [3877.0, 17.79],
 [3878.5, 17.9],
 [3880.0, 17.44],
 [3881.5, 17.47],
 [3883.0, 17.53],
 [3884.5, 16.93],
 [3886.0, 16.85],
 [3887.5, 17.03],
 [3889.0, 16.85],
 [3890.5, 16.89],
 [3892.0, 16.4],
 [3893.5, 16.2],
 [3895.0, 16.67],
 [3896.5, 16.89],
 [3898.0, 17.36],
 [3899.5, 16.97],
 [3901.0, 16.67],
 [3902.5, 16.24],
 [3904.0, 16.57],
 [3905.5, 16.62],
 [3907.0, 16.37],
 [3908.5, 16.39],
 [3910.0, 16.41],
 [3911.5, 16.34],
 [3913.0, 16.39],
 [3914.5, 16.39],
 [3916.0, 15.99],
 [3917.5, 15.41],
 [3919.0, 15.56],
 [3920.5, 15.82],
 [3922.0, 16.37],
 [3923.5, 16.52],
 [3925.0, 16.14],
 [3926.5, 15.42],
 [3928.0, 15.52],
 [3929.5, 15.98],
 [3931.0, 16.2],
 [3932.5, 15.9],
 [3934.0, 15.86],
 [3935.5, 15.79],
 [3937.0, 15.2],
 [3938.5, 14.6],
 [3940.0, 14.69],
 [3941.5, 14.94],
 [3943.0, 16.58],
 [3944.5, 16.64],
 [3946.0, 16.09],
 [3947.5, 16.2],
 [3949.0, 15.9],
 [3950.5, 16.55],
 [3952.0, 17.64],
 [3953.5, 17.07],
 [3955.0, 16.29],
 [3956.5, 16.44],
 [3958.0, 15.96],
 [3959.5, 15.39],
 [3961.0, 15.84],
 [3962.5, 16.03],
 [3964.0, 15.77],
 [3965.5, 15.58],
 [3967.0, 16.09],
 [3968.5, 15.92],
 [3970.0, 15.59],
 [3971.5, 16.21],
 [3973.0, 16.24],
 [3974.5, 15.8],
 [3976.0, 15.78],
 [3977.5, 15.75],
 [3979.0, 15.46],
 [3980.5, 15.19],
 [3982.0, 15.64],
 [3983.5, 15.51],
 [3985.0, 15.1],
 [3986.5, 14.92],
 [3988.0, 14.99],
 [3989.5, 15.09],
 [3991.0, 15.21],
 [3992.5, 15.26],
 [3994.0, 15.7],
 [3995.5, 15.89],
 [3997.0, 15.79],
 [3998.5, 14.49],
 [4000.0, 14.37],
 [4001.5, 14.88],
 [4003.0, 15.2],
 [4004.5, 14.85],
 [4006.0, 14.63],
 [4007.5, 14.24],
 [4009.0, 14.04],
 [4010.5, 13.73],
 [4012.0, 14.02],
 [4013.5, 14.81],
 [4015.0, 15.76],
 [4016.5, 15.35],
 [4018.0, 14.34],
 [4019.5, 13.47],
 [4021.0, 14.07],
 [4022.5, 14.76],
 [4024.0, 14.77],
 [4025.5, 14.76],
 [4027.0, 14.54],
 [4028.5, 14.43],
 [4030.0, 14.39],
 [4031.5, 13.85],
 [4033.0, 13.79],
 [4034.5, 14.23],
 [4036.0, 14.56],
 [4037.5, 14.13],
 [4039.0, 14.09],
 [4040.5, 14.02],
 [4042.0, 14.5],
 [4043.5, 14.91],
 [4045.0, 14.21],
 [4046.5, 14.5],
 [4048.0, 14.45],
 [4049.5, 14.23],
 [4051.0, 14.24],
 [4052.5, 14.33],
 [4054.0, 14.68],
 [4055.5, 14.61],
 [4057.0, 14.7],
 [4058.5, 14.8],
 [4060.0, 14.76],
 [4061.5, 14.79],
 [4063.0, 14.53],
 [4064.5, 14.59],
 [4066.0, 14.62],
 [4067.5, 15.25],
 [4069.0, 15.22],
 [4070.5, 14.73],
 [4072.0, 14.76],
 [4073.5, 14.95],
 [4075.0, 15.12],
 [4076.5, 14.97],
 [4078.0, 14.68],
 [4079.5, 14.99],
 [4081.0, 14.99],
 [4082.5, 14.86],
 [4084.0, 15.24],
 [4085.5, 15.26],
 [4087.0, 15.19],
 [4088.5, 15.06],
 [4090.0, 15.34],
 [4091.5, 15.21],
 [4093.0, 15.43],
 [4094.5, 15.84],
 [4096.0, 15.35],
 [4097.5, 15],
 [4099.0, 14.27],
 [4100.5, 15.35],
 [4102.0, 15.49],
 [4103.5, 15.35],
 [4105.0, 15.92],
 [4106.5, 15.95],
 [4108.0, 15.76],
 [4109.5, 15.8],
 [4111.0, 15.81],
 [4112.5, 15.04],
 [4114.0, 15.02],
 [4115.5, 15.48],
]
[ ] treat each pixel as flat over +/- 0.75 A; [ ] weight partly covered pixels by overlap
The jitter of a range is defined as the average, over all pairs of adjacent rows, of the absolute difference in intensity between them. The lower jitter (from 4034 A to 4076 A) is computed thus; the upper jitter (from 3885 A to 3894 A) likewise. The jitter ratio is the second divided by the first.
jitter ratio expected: 1.03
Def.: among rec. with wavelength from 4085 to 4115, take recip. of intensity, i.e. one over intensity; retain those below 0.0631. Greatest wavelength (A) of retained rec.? 4106.5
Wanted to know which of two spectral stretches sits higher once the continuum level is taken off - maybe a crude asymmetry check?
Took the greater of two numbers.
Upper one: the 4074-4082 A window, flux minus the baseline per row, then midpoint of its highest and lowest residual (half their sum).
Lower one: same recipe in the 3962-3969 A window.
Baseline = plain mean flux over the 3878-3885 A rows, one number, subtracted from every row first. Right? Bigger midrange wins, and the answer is -1.6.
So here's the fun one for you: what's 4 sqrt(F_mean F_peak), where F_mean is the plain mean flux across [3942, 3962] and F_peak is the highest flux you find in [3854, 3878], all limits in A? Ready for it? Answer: 70.0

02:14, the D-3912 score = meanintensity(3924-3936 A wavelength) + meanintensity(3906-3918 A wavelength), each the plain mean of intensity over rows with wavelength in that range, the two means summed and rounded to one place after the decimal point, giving 32.1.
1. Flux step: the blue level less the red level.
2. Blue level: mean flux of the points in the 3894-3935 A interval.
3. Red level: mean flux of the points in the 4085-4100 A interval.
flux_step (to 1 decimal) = 1.1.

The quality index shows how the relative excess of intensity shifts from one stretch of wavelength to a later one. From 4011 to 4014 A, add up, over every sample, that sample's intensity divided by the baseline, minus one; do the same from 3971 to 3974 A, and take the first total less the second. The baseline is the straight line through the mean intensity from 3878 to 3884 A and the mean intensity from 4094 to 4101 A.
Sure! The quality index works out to -0.17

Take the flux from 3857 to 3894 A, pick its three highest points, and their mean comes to 18.5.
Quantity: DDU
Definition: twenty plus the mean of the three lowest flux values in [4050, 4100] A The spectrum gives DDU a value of 34.3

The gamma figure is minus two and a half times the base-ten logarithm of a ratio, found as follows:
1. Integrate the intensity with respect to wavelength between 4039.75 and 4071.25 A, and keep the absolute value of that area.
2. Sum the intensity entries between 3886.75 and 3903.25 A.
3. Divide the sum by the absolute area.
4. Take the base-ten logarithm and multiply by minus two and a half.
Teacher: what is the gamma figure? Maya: 1.0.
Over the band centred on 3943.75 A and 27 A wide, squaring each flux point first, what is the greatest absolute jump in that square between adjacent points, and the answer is 52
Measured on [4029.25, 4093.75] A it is 20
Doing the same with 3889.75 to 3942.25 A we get 23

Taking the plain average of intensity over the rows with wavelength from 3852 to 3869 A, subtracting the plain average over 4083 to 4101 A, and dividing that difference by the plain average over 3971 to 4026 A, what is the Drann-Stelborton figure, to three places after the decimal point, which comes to 0.173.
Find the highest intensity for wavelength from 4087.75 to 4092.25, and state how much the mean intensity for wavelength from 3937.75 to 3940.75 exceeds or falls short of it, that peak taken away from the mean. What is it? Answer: -0.7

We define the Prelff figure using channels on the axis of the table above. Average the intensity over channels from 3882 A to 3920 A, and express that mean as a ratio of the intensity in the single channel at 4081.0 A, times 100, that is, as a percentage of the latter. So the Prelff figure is 110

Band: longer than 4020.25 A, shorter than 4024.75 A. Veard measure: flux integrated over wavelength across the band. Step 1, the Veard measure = 65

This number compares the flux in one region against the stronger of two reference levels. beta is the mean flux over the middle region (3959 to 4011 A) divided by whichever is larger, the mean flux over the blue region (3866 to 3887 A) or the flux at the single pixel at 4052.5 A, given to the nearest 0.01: 0.87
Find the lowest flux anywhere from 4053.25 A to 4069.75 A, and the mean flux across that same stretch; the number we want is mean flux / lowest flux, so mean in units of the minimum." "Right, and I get 1.02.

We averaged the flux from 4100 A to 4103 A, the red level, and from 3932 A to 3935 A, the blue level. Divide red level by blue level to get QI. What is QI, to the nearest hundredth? 0.97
